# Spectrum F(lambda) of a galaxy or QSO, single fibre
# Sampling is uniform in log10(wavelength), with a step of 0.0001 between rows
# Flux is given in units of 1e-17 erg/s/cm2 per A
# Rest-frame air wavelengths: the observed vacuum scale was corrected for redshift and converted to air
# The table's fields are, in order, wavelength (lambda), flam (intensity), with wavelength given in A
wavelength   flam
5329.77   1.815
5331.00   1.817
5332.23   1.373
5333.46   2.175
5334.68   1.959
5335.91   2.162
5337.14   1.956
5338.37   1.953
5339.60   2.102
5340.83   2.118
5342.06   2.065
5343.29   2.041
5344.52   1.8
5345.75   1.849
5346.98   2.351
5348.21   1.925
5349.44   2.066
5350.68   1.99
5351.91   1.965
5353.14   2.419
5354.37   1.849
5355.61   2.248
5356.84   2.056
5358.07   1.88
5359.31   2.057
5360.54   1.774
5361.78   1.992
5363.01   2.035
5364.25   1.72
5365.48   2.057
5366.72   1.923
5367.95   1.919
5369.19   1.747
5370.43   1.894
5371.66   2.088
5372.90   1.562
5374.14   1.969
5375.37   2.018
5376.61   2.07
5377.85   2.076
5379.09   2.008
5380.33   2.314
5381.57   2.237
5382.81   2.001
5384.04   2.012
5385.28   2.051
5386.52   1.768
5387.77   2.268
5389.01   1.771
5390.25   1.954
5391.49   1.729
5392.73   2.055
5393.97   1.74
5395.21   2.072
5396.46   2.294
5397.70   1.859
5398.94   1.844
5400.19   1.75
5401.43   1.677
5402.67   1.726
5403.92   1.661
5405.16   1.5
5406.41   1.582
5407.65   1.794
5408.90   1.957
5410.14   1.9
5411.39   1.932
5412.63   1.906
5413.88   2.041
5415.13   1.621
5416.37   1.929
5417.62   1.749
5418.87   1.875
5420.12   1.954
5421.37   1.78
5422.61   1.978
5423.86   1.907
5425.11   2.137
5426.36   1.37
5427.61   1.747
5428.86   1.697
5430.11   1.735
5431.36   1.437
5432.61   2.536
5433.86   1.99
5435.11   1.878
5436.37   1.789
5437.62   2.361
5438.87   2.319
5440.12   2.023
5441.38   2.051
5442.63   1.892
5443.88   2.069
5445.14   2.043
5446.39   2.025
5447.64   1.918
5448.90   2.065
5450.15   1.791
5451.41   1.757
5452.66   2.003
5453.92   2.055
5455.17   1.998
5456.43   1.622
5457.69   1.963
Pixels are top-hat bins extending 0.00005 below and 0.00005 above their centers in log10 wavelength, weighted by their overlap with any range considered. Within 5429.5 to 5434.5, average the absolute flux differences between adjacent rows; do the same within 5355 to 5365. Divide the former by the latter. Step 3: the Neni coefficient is 3.2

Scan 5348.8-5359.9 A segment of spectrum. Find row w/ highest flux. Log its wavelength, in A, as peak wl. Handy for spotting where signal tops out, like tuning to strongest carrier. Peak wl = 5353.14 A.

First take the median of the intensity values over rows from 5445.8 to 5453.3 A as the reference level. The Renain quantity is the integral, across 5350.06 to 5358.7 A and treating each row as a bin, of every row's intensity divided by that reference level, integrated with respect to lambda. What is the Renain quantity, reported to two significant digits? 9.1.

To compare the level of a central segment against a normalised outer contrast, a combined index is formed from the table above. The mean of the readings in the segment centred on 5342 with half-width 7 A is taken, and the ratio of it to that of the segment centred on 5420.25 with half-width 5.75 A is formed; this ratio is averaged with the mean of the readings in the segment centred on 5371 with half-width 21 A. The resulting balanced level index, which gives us 1.53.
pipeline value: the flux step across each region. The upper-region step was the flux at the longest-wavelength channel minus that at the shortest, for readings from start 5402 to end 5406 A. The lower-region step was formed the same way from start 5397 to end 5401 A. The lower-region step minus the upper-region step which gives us 0.12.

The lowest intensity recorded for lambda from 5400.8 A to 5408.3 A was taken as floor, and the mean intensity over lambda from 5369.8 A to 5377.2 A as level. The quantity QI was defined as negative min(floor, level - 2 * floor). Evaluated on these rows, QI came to 1.1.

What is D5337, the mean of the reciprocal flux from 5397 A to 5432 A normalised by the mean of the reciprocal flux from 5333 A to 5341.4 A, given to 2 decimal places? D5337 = 1.16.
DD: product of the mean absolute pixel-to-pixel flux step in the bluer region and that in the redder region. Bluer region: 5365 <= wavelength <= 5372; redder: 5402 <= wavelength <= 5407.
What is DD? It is 0.01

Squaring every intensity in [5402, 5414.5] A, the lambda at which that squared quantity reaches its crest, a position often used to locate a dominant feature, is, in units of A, 5413.88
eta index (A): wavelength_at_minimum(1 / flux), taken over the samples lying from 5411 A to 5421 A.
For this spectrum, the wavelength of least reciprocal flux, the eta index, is 5413.88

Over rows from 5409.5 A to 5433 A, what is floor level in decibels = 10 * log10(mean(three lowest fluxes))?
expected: 1.7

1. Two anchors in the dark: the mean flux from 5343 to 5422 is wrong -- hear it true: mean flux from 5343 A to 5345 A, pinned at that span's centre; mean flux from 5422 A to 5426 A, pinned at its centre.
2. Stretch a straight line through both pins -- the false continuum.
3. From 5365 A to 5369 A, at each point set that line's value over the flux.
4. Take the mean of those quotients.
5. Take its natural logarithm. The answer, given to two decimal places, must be -0.01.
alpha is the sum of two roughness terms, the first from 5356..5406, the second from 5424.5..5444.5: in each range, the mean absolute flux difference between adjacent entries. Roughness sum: 0.509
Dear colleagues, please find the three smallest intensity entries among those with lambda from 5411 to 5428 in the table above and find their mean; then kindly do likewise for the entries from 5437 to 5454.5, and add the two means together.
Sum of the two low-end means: 3.39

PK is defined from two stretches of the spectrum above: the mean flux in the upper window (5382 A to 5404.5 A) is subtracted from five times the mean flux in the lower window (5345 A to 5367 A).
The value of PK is 8.14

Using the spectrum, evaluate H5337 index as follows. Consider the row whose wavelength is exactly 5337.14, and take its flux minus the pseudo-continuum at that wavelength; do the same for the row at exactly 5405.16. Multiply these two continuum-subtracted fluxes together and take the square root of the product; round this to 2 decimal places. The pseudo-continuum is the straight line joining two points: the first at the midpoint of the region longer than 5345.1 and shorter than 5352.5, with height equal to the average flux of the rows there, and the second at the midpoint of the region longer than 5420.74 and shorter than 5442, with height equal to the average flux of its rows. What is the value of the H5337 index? 0.19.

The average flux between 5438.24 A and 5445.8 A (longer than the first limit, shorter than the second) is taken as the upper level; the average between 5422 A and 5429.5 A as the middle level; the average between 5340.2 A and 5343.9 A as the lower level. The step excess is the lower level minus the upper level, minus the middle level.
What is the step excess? -1.80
